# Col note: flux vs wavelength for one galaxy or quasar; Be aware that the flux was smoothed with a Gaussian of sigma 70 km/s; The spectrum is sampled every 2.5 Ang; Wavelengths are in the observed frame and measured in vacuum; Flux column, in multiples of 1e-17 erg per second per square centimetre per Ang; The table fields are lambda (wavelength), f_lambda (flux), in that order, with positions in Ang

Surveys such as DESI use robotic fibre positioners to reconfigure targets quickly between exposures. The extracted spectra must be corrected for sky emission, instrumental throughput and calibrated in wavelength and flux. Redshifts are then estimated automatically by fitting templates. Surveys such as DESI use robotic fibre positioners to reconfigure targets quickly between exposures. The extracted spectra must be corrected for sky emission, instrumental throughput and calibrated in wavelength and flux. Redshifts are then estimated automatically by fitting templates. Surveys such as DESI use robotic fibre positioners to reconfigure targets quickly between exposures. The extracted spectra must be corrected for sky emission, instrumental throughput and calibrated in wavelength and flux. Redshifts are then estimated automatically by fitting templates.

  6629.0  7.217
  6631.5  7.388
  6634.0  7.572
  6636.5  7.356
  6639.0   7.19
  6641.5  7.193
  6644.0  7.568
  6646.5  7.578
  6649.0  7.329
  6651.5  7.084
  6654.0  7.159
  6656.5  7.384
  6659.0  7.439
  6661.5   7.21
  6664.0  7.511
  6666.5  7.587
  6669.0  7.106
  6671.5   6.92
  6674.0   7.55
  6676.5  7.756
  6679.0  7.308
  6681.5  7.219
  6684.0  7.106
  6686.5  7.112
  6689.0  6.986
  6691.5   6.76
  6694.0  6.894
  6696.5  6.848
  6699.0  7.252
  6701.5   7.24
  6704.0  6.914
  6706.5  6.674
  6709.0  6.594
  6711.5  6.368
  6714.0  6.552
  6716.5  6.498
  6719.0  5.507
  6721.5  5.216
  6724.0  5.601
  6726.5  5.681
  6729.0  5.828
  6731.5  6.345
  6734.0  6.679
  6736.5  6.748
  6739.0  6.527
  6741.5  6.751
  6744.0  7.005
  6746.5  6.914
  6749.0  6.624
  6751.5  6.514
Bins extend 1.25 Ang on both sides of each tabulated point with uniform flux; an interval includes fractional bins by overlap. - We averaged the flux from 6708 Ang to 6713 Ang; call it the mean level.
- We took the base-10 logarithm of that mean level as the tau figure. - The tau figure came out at 0.81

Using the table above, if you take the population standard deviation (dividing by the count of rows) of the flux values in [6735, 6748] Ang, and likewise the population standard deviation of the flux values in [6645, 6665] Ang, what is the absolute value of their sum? 0.33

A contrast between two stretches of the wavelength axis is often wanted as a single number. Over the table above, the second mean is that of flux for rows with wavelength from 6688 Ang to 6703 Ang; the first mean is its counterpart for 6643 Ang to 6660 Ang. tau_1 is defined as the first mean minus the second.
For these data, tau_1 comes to 0.4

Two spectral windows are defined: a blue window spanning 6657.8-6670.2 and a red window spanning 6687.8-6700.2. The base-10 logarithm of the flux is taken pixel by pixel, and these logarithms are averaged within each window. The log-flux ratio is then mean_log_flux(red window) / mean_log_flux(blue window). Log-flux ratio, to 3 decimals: 0.970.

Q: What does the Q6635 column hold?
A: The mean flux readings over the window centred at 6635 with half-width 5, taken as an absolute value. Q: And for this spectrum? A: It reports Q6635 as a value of 7.4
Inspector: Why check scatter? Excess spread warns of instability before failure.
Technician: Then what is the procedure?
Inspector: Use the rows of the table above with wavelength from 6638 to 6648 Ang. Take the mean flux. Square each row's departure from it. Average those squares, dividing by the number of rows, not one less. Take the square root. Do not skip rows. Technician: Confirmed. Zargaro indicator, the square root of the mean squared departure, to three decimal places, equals 0.191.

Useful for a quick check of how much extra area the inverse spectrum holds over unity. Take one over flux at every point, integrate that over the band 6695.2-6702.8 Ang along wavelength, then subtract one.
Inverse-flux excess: 0.1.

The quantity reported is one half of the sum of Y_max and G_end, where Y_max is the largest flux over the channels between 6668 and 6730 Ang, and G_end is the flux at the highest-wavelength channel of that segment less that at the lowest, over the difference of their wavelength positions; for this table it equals 3.87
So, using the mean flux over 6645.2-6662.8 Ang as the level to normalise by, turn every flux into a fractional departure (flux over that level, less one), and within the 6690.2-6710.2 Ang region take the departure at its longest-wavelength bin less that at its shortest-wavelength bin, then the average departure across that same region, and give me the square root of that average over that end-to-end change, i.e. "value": 1.6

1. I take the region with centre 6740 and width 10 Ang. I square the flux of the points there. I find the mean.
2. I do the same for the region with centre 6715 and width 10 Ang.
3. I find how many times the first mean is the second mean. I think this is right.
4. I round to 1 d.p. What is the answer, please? 1.2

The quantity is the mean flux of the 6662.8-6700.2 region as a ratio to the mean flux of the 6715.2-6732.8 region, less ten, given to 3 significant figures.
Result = -8.76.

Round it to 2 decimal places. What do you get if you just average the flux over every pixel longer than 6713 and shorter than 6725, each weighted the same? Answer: 5.87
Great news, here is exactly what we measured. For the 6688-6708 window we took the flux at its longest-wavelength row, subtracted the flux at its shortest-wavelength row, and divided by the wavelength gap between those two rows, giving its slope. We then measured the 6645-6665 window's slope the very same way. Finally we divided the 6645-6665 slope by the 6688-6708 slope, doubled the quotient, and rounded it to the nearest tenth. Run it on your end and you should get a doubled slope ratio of 0.4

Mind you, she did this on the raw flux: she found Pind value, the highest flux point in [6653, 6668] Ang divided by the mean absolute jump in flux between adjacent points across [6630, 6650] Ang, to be 44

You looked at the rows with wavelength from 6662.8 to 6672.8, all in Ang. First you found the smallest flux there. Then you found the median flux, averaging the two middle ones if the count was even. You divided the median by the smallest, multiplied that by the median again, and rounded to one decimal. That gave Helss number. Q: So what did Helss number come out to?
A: 7.7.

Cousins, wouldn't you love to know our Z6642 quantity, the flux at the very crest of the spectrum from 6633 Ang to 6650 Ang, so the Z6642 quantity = 7.578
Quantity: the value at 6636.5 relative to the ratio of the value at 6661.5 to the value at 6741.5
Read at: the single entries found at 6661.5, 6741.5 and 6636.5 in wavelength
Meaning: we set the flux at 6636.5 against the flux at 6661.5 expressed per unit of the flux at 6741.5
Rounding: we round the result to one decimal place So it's 6.9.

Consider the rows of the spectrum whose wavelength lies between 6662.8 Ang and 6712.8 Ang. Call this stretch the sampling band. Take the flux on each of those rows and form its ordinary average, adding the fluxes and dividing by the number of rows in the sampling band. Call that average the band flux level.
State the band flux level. 7.1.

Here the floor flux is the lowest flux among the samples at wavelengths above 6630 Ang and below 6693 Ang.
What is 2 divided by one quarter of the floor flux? 1.18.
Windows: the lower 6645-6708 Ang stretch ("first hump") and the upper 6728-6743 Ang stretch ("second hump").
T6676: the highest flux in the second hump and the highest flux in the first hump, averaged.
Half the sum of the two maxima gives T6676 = 7.25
